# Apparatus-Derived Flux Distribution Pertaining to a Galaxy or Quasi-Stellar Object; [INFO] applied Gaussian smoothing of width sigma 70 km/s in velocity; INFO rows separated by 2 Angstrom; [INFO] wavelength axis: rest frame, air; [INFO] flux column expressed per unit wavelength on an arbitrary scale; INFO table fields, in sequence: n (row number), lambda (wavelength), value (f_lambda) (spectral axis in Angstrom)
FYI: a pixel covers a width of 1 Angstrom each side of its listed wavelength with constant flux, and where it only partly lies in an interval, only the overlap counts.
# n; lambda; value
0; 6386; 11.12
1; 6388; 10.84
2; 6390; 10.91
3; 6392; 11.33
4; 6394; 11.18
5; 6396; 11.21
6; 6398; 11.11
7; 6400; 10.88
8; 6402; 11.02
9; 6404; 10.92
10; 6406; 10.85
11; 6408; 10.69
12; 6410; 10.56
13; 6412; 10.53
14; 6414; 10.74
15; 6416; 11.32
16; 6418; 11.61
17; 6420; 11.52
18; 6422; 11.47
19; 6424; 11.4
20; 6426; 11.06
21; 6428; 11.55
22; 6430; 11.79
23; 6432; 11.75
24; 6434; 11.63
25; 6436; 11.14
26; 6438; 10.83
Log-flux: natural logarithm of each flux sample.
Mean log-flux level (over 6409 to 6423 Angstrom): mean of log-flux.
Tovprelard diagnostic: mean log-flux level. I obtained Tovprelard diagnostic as 2.41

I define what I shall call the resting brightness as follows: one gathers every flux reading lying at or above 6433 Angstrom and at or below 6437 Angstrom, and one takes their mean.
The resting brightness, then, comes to 11.4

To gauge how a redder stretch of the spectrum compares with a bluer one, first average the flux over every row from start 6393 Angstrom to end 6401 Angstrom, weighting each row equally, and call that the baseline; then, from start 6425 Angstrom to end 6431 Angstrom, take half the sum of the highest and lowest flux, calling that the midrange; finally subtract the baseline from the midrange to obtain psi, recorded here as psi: 0.33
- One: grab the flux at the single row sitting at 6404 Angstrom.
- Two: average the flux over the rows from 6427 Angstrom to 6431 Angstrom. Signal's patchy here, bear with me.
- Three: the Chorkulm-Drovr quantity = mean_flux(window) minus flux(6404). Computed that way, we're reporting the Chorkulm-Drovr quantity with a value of 0.75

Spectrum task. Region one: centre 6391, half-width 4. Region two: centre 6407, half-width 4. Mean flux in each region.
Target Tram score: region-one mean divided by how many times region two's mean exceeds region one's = 11.4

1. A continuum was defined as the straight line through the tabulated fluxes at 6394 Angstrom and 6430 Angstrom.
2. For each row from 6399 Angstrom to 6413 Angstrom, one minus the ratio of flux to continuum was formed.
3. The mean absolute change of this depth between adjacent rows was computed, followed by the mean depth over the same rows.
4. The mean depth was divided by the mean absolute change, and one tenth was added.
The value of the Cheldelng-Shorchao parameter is 4.9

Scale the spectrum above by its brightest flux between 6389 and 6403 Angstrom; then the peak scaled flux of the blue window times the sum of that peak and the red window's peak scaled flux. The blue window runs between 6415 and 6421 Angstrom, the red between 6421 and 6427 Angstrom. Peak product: 2.09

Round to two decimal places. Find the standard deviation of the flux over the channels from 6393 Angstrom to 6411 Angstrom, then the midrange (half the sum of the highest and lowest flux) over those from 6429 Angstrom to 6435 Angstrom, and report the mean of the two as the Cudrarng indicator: 5.96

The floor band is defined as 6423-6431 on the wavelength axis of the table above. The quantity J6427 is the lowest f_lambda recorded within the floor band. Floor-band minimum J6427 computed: 11.06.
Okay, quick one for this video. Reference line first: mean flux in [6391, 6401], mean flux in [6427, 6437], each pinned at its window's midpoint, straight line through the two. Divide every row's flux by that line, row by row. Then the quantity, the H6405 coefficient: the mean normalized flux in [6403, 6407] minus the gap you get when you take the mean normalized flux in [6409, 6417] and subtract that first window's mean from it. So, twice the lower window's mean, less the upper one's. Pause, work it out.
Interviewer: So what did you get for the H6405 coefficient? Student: 0.98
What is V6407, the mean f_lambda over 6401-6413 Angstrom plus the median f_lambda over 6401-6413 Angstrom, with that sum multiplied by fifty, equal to 1077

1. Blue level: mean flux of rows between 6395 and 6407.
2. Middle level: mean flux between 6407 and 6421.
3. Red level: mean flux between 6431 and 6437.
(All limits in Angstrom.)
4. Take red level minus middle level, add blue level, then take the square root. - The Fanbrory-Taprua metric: 3.39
